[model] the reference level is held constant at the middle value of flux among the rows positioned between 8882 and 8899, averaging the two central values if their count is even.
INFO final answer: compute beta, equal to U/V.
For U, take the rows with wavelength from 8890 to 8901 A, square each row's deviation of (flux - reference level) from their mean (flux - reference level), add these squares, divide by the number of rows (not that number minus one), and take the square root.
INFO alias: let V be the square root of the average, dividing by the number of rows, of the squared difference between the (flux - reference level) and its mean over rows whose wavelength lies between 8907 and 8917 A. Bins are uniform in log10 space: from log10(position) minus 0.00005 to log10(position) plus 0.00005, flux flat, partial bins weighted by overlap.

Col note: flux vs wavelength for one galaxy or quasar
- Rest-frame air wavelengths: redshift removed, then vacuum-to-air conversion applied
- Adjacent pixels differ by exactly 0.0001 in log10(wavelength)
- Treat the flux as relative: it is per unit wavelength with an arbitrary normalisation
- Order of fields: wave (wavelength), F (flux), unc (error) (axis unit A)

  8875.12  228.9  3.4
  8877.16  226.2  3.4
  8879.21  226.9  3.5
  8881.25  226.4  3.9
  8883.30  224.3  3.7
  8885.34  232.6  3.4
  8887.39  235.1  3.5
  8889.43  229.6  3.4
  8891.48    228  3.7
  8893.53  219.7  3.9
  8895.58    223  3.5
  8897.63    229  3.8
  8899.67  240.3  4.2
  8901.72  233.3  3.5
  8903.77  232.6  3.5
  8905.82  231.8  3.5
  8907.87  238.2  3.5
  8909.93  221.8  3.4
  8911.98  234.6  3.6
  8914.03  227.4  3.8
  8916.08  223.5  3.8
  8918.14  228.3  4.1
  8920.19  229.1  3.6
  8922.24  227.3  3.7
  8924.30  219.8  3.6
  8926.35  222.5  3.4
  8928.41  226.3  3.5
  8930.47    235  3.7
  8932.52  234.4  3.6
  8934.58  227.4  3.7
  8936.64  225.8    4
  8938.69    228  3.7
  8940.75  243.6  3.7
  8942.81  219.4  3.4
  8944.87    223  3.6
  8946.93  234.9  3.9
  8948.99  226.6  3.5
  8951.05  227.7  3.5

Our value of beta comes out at 1.1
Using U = 7.0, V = 6.3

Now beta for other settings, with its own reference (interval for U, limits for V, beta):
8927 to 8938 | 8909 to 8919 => 0.9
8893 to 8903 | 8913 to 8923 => 3.8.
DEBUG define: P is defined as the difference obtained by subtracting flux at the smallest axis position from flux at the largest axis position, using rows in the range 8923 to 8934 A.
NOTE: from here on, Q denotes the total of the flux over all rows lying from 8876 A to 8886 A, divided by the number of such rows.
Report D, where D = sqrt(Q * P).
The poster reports 58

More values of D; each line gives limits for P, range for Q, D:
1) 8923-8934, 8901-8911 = 58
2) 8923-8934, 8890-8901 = 58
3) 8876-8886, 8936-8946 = 38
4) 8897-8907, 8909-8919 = 25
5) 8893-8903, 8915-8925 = 55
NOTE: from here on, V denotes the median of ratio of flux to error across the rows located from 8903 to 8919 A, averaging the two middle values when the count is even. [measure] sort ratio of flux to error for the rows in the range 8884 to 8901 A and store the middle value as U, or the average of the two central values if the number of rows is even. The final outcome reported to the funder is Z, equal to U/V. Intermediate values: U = 62.7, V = 65.2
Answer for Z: 0.96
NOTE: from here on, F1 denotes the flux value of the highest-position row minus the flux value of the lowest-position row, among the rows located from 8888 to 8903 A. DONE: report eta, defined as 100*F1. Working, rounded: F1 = 4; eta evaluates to 370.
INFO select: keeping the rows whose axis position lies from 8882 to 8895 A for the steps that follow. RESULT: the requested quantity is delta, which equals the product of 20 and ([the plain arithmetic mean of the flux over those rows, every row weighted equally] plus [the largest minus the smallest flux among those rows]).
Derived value 4872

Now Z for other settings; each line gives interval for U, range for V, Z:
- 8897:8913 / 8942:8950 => 1.04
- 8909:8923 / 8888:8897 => 0.98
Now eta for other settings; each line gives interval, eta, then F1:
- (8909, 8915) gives 560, 6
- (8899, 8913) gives -570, -6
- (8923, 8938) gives 600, 6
